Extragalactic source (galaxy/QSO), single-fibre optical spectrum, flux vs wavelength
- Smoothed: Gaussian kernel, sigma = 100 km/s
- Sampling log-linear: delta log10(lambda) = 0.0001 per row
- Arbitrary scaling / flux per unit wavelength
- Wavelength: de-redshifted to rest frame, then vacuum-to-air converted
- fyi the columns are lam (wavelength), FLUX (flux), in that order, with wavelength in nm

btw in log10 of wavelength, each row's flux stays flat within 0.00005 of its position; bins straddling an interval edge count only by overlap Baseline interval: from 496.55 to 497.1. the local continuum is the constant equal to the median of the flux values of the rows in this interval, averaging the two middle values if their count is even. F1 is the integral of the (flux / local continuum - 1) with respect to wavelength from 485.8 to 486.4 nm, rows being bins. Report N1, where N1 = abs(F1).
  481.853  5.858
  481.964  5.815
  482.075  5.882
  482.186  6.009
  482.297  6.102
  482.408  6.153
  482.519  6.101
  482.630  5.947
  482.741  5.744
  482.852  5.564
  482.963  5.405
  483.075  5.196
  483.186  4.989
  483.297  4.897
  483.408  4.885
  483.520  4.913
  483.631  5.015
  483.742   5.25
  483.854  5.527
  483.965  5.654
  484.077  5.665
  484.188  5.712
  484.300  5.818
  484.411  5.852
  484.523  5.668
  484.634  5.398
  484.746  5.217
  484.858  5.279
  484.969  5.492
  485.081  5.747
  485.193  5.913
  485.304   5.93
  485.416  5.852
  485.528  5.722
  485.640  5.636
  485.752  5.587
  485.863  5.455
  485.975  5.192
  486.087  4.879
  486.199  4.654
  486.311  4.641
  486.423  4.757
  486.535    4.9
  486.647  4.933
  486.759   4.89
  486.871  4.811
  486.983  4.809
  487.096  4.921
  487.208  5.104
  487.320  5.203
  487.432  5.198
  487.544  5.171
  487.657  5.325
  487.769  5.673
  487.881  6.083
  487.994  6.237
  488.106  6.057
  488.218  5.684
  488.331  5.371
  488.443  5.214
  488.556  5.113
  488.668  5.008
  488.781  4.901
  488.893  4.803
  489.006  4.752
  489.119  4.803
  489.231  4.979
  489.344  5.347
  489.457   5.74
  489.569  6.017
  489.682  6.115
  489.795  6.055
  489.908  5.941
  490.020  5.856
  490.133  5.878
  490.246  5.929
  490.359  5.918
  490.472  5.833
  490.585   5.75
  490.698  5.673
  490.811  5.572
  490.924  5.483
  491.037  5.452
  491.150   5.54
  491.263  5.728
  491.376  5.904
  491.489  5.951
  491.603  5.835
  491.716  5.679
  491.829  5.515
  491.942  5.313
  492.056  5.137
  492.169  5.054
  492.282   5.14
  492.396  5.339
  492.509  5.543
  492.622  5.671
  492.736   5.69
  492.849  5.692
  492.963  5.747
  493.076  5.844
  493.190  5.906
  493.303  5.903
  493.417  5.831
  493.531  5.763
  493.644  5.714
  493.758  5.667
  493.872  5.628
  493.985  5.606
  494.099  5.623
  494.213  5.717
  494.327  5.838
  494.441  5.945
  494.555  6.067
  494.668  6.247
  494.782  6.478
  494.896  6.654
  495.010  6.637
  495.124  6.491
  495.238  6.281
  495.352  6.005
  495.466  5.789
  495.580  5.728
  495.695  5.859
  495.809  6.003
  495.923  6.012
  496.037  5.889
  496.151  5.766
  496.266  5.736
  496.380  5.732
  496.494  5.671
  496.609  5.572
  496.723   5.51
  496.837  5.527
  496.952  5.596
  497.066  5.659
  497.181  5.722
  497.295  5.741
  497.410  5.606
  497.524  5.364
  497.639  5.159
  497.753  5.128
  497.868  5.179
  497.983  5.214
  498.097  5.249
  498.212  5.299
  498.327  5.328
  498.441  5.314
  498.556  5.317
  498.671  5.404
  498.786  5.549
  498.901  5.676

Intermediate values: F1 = -0.07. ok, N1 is 0.066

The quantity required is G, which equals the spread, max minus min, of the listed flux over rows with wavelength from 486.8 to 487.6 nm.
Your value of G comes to 0.4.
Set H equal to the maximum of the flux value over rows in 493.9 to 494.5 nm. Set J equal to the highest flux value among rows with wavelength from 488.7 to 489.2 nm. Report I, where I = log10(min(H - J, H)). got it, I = 0.0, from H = 5.945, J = 4.901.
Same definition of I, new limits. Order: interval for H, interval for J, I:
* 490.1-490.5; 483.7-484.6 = -1.1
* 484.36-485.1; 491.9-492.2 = -0.3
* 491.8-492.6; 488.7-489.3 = -0.2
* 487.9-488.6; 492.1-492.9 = -0.3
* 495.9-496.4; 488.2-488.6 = -0.5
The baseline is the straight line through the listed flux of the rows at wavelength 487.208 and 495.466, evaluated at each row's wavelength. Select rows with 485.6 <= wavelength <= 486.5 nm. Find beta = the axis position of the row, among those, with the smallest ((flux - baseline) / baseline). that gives 486.311 nm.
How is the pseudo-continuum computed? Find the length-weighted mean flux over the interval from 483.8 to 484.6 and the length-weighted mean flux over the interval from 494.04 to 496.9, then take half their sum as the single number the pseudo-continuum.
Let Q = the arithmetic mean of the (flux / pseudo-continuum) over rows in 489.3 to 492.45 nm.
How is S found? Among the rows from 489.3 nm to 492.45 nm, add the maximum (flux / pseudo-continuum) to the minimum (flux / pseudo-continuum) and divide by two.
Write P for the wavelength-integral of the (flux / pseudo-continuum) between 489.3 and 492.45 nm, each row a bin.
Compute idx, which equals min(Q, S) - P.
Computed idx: -2.1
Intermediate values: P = 3.1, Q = 0.974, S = 0.96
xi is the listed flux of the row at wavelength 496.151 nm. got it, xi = 5.766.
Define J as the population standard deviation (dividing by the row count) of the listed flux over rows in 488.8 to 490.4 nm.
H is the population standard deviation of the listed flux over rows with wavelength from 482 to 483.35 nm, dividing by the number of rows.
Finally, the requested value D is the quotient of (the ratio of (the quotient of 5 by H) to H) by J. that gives 54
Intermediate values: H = 0.430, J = 0.505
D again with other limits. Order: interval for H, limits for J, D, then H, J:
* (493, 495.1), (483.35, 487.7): 120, 0.329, 0.386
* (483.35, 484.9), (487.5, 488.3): 133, 0.318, 0.372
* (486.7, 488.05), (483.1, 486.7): 60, 0.456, 0.401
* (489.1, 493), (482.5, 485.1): 143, 0.318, 0.346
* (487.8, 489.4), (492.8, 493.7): 266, 0.493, 0.077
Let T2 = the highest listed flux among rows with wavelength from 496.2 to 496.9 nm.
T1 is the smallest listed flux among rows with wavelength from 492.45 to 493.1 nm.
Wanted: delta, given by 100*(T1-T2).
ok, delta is -19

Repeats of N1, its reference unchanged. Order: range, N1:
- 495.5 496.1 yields 0.035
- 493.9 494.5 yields 0.018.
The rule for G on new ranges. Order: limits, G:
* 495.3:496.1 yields 0.3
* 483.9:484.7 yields 0.5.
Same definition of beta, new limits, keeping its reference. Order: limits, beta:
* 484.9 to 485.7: 484.969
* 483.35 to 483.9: 483.408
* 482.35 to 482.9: 482.852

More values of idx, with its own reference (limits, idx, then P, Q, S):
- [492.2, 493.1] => 0.1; 0.9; 0.959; 0.94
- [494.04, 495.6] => -0.6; 1.6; 1.049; 1.05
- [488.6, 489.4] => 0.2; 0.7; 0.849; 0.87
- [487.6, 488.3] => 0.3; 0.7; 1.004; 0.99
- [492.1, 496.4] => -3.3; 4.3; 1.005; 1.01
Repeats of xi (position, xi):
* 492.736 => 5.69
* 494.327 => 5.838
